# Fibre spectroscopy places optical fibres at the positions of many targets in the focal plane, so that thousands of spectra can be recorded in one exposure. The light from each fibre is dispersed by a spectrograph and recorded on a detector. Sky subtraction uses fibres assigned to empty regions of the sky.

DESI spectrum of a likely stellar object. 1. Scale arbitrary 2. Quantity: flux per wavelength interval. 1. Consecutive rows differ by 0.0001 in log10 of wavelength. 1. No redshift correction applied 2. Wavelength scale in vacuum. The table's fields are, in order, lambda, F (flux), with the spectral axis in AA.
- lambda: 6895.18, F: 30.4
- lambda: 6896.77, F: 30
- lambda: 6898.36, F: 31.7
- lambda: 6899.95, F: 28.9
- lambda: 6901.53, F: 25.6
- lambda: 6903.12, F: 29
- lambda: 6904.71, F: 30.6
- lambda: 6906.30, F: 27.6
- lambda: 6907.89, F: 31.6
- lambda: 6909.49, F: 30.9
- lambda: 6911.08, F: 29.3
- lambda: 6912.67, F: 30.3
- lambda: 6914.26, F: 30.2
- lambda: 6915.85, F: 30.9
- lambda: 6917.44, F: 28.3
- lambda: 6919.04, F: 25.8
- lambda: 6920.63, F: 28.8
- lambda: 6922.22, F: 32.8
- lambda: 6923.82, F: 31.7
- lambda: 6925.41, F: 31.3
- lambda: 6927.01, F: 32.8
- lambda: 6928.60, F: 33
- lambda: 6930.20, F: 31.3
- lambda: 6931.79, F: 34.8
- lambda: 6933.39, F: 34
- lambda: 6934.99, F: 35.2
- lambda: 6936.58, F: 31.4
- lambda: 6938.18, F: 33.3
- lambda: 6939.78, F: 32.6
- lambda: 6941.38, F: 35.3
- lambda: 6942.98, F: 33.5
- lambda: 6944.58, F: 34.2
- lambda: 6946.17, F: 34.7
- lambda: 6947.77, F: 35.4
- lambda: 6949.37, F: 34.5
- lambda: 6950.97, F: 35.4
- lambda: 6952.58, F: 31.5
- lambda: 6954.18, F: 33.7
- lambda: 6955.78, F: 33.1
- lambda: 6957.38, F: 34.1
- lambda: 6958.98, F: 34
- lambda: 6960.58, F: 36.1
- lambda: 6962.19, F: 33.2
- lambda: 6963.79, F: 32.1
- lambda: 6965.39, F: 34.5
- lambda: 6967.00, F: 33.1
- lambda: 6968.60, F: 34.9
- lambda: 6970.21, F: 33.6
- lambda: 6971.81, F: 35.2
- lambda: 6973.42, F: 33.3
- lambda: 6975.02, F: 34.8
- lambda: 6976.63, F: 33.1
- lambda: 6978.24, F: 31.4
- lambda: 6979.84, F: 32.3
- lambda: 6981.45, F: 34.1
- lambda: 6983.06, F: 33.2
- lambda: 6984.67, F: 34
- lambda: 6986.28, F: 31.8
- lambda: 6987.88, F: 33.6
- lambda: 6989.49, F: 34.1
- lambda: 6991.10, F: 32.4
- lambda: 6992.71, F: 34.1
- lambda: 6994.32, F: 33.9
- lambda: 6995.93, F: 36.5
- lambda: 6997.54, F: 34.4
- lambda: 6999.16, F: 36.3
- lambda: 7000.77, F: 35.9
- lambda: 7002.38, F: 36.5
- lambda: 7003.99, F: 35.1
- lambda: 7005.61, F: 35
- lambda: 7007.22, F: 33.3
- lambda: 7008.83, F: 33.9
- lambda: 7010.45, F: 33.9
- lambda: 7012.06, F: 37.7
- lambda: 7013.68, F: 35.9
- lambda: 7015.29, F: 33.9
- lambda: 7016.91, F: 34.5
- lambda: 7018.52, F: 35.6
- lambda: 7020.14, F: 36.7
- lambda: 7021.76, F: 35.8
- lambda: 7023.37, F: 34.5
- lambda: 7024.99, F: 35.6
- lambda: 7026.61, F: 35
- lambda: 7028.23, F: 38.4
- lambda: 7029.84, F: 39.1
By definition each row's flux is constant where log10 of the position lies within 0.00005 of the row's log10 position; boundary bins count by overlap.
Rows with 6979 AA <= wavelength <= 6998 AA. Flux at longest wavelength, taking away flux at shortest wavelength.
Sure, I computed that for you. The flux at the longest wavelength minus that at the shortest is 2.1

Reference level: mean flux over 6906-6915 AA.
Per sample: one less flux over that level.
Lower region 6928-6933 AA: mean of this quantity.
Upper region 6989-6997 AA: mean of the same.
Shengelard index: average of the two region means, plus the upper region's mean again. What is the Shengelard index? -0.26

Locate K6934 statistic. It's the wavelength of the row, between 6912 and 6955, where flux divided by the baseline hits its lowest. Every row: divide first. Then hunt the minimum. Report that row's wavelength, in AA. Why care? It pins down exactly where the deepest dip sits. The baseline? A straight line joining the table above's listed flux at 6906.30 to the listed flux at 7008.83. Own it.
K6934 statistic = 6919.04 AA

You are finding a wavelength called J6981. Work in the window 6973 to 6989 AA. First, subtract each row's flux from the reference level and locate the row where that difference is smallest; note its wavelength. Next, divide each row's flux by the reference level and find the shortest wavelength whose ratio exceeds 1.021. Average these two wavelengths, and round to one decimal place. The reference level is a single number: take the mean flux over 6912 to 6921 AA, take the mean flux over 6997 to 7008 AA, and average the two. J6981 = 6974.2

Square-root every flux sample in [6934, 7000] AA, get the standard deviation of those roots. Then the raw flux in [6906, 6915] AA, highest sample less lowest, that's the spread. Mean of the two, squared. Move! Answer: 4.2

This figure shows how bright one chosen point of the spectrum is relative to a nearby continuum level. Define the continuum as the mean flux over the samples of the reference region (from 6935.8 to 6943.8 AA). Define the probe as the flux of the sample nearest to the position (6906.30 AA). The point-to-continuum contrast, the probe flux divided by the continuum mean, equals 0.83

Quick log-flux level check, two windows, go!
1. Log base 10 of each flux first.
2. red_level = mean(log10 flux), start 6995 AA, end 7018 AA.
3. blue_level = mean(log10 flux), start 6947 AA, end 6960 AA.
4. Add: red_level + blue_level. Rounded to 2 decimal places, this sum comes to 3.08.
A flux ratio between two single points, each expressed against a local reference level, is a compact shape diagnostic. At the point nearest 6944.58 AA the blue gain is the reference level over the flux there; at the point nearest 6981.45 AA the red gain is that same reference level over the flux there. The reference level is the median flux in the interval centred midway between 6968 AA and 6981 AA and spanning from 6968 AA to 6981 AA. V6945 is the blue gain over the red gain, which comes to 1.00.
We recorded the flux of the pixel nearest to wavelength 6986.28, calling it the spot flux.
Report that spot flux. 31.8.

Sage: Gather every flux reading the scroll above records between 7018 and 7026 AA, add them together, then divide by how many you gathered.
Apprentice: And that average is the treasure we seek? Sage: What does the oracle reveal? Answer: 35.6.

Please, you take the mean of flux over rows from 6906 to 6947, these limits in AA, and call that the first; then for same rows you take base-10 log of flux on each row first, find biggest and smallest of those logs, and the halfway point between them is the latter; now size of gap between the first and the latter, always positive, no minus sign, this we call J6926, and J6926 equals 30.3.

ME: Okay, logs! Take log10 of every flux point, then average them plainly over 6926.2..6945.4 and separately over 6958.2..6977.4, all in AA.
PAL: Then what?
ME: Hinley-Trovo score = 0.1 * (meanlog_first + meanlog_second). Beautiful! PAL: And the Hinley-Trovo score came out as 0.306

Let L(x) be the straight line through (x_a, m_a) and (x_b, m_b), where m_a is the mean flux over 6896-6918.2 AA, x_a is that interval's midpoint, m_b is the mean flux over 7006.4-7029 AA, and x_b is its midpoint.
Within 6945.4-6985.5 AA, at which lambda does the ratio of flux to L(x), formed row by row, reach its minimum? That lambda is 6978.24 AA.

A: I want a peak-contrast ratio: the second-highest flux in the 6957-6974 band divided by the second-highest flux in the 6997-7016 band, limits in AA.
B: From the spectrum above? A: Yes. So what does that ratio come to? 0.964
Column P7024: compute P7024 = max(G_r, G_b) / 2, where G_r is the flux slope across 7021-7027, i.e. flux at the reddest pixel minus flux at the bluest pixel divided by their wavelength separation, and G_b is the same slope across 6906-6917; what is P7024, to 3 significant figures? 0.173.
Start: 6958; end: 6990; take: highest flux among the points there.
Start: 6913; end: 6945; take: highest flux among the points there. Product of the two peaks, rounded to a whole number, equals 1274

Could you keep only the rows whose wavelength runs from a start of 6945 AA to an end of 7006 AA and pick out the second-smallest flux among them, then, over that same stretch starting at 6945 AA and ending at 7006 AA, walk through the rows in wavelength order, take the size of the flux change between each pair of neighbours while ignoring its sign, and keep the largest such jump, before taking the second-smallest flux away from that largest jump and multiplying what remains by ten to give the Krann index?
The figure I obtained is -276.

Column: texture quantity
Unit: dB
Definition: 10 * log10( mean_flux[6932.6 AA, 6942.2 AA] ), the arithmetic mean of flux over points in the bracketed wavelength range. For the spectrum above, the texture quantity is 15.27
